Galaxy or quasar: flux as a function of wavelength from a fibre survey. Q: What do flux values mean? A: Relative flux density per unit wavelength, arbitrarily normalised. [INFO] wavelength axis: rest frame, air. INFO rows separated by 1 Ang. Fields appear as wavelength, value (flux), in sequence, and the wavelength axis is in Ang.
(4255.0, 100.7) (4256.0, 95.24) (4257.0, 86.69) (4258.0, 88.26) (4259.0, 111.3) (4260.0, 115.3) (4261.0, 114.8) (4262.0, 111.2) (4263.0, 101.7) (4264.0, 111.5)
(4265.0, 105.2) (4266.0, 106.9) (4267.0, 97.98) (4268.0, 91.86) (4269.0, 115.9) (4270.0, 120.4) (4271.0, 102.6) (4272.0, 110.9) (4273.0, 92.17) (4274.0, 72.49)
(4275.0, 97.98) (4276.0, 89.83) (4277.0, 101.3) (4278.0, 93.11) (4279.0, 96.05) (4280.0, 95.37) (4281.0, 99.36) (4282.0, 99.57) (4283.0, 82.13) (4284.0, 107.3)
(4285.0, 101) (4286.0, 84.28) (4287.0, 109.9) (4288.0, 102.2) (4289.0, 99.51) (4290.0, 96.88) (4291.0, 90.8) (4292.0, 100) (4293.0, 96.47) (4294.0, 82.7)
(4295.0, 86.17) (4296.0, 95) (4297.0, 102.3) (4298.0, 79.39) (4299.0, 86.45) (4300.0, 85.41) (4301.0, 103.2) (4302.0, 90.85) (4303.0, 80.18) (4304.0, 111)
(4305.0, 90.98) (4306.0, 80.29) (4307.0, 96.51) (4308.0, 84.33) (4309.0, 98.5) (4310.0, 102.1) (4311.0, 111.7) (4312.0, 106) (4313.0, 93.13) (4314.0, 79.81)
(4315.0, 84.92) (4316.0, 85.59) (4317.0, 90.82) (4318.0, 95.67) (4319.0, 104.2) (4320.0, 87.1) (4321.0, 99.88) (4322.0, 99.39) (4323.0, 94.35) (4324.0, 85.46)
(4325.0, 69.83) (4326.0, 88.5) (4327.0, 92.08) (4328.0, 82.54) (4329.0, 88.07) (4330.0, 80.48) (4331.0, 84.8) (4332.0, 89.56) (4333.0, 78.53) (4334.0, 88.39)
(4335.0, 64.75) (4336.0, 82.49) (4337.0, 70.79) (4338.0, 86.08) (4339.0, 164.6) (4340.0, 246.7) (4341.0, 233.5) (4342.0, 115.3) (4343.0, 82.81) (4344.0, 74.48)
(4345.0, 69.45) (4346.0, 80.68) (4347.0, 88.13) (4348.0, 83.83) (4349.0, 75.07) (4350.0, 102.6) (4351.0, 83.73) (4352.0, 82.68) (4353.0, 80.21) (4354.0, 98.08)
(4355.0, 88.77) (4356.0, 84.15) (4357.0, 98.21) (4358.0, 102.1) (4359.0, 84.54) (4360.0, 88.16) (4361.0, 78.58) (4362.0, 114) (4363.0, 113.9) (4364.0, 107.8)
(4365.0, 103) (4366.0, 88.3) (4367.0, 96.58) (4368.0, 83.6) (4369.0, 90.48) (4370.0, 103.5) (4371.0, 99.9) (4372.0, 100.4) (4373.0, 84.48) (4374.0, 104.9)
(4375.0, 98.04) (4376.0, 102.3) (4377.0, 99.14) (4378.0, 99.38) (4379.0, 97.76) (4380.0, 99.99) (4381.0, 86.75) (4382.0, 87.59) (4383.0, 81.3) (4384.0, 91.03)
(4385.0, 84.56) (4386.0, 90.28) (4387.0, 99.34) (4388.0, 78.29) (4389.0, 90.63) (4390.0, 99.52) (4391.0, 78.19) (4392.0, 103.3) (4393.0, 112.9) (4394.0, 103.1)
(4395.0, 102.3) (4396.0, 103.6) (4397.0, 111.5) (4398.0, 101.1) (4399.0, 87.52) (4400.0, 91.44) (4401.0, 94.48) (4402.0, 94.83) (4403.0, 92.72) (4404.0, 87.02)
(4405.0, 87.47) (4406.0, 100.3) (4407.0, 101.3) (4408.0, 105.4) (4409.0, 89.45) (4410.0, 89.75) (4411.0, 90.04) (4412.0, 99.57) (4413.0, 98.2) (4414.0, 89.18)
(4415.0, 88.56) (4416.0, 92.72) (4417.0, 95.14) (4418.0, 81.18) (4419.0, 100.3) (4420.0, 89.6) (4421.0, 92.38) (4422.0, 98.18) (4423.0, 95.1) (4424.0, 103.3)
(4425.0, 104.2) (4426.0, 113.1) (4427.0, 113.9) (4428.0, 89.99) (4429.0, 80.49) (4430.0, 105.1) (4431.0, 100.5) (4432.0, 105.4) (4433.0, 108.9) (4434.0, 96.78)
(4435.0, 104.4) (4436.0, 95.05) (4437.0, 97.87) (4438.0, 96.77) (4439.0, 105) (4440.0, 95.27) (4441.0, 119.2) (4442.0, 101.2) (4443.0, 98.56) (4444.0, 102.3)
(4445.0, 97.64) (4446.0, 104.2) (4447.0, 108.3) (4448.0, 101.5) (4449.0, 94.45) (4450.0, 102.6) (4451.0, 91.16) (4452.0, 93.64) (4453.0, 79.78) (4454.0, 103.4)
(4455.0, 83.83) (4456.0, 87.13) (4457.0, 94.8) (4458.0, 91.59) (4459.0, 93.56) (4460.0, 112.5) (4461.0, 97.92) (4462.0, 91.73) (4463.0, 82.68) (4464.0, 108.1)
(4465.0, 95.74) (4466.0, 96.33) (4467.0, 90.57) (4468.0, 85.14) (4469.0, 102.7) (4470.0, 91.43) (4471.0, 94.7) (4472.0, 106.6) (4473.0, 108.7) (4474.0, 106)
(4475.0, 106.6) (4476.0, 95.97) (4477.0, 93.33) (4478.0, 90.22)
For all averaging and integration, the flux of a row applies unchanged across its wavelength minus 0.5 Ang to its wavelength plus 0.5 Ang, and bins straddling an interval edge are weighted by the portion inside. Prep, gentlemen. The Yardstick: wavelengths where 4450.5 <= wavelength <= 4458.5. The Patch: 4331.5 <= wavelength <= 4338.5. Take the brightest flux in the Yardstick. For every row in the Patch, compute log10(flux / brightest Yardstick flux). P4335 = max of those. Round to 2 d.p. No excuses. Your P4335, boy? -0.06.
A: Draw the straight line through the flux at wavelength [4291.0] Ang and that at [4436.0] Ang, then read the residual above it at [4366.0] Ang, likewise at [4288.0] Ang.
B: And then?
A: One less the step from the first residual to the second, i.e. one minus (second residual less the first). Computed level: -15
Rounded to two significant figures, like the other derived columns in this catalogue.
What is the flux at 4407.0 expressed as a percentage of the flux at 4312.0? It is 96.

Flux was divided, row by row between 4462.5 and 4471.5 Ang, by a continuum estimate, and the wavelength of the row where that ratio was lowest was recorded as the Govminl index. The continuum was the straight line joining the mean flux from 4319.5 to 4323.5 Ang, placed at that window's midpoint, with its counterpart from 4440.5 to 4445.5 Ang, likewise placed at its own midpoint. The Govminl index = 4463.0 Ang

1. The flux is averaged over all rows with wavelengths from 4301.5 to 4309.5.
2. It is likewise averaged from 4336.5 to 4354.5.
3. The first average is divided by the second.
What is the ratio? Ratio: 0.859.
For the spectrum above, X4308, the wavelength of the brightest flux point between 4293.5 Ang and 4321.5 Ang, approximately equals 4311.0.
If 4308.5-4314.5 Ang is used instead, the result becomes 4311.0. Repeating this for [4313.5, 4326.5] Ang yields 4319.0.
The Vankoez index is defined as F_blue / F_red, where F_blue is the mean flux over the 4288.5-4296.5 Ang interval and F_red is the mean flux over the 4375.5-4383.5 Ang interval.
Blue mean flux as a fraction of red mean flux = 0.99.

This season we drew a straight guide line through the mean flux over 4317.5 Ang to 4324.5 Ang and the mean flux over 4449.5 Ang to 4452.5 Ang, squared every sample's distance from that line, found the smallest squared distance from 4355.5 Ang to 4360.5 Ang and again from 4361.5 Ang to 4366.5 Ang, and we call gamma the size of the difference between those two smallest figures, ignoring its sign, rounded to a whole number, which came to 42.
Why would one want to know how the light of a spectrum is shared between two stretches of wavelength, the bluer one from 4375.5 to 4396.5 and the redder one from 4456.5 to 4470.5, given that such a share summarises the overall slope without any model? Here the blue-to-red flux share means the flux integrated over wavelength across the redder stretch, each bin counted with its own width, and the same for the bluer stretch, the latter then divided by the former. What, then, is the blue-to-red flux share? 1.5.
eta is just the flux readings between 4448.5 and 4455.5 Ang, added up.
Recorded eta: 649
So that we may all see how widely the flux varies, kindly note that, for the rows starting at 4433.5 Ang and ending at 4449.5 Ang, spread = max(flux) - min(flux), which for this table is 25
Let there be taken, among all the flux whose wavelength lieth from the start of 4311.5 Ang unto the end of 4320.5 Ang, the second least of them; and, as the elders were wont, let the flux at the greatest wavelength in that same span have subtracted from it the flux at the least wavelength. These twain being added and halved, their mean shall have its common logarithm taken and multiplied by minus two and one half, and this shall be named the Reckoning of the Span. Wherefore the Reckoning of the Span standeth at -3.80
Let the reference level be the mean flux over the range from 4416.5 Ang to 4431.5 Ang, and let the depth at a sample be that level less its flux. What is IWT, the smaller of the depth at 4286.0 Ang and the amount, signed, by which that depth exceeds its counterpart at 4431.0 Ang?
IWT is 13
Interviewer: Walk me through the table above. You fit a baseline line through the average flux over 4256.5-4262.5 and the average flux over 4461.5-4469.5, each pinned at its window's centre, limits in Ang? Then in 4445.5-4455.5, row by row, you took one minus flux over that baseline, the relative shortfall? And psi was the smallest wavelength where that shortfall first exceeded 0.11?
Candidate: 4453.0 Ang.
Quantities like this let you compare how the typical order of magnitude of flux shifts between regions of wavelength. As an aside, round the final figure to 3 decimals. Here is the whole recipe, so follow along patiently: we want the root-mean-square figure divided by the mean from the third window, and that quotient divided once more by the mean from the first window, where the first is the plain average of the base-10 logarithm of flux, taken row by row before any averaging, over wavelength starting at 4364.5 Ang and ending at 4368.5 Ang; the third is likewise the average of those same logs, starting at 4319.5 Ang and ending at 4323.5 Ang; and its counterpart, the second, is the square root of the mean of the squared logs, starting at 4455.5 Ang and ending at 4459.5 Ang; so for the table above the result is 0.505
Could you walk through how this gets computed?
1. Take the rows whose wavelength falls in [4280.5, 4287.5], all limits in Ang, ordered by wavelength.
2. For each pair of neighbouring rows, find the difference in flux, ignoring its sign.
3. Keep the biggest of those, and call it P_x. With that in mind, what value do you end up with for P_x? 26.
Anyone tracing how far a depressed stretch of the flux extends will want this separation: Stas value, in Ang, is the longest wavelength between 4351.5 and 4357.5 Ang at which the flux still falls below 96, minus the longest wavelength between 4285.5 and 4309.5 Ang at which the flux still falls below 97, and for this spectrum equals 48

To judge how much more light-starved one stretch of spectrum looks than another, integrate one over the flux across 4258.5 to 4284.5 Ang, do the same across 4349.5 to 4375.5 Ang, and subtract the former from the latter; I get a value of 0.019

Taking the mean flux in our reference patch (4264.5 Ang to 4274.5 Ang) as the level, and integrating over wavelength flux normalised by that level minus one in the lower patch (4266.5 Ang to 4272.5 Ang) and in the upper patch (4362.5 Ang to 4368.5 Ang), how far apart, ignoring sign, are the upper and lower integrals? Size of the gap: 0.46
